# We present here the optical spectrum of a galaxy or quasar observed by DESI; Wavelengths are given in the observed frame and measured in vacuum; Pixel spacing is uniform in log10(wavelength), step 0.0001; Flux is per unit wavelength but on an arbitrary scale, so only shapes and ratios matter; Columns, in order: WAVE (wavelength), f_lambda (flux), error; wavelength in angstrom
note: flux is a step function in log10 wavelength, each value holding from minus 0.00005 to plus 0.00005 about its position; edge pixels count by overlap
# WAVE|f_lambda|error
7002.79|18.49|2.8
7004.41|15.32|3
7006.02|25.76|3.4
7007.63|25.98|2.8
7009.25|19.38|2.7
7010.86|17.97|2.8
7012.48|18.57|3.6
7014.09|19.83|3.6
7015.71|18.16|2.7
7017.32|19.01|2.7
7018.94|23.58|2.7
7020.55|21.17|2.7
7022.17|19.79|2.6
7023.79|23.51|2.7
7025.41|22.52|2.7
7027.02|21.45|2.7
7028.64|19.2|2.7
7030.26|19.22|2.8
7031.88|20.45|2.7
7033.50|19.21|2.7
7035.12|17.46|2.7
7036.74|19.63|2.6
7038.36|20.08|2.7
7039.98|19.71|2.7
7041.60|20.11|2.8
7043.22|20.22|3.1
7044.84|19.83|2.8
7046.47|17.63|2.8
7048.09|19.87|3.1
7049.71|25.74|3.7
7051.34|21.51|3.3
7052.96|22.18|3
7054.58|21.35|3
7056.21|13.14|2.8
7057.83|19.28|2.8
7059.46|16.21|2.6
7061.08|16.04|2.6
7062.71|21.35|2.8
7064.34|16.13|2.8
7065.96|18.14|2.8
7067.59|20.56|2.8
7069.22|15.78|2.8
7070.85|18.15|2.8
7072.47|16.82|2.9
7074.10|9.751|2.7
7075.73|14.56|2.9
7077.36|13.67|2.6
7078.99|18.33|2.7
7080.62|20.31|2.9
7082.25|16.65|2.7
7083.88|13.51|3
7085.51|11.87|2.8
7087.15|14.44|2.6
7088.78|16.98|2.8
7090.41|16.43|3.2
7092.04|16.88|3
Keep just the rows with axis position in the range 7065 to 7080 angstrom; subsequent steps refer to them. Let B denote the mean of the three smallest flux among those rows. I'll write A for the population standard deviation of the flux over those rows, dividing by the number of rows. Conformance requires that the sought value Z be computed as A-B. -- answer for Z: -9.6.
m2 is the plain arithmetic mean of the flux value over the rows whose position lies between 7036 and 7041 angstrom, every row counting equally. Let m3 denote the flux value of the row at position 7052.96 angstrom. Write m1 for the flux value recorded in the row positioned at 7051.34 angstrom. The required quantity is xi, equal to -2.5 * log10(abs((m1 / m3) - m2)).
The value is -3.19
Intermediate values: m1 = 21.51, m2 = 19.8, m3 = 22.18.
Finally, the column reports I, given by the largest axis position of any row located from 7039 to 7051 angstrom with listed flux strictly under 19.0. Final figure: 7046.47 angstrom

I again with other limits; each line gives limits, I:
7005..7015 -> 7012.48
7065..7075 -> 7074.10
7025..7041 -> 7035.12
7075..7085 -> 7083.88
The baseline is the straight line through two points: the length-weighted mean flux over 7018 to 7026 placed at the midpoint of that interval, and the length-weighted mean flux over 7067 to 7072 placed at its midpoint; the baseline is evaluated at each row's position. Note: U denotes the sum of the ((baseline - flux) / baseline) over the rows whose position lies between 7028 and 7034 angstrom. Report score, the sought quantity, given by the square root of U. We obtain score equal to 0.57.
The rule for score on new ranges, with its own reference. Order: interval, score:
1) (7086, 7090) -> 0.29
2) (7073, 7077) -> 0.78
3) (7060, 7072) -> 0.31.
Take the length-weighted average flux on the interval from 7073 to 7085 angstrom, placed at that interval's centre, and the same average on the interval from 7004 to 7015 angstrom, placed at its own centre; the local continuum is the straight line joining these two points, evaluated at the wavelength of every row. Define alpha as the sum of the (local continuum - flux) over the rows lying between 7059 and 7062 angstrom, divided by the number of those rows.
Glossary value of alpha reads 0.5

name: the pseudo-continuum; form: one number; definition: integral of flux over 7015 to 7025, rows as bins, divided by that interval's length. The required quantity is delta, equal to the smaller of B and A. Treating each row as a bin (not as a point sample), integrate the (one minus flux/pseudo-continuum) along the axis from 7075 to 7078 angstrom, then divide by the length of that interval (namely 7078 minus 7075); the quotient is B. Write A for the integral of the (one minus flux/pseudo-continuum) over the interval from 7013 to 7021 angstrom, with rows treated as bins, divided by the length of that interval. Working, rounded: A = 0.03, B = 0.33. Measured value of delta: 0.03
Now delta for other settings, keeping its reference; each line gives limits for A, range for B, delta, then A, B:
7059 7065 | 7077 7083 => 0.16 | 0.16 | 0.16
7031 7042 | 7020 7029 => -0.02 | 0.07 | -0.02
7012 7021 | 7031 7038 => 0.04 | 0.04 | 0.08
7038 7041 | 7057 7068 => 0.05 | 0.05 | 0.13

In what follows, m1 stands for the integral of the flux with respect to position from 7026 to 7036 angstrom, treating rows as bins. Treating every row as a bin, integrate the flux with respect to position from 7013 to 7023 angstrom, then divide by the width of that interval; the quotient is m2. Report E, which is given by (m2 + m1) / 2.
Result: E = 108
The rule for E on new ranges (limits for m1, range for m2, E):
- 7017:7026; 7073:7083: 105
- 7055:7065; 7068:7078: 94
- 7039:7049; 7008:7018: 108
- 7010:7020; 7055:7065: 106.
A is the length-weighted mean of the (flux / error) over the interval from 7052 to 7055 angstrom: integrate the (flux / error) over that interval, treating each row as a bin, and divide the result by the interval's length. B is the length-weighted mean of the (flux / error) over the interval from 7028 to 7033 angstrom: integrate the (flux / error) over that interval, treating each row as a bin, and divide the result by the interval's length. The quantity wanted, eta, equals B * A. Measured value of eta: 52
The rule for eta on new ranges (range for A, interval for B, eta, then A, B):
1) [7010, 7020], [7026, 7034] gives 49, 6.6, 7.36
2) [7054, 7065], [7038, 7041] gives 47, 6.3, 7.35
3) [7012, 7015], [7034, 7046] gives 38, 5.4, 7.05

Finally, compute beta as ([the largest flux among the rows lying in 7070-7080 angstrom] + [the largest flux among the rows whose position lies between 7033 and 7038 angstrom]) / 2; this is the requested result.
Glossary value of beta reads 19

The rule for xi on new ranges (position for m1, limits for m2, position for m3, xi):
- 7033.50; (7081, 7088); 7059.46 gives -2.78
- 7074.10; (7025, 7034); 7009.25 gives -3.24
